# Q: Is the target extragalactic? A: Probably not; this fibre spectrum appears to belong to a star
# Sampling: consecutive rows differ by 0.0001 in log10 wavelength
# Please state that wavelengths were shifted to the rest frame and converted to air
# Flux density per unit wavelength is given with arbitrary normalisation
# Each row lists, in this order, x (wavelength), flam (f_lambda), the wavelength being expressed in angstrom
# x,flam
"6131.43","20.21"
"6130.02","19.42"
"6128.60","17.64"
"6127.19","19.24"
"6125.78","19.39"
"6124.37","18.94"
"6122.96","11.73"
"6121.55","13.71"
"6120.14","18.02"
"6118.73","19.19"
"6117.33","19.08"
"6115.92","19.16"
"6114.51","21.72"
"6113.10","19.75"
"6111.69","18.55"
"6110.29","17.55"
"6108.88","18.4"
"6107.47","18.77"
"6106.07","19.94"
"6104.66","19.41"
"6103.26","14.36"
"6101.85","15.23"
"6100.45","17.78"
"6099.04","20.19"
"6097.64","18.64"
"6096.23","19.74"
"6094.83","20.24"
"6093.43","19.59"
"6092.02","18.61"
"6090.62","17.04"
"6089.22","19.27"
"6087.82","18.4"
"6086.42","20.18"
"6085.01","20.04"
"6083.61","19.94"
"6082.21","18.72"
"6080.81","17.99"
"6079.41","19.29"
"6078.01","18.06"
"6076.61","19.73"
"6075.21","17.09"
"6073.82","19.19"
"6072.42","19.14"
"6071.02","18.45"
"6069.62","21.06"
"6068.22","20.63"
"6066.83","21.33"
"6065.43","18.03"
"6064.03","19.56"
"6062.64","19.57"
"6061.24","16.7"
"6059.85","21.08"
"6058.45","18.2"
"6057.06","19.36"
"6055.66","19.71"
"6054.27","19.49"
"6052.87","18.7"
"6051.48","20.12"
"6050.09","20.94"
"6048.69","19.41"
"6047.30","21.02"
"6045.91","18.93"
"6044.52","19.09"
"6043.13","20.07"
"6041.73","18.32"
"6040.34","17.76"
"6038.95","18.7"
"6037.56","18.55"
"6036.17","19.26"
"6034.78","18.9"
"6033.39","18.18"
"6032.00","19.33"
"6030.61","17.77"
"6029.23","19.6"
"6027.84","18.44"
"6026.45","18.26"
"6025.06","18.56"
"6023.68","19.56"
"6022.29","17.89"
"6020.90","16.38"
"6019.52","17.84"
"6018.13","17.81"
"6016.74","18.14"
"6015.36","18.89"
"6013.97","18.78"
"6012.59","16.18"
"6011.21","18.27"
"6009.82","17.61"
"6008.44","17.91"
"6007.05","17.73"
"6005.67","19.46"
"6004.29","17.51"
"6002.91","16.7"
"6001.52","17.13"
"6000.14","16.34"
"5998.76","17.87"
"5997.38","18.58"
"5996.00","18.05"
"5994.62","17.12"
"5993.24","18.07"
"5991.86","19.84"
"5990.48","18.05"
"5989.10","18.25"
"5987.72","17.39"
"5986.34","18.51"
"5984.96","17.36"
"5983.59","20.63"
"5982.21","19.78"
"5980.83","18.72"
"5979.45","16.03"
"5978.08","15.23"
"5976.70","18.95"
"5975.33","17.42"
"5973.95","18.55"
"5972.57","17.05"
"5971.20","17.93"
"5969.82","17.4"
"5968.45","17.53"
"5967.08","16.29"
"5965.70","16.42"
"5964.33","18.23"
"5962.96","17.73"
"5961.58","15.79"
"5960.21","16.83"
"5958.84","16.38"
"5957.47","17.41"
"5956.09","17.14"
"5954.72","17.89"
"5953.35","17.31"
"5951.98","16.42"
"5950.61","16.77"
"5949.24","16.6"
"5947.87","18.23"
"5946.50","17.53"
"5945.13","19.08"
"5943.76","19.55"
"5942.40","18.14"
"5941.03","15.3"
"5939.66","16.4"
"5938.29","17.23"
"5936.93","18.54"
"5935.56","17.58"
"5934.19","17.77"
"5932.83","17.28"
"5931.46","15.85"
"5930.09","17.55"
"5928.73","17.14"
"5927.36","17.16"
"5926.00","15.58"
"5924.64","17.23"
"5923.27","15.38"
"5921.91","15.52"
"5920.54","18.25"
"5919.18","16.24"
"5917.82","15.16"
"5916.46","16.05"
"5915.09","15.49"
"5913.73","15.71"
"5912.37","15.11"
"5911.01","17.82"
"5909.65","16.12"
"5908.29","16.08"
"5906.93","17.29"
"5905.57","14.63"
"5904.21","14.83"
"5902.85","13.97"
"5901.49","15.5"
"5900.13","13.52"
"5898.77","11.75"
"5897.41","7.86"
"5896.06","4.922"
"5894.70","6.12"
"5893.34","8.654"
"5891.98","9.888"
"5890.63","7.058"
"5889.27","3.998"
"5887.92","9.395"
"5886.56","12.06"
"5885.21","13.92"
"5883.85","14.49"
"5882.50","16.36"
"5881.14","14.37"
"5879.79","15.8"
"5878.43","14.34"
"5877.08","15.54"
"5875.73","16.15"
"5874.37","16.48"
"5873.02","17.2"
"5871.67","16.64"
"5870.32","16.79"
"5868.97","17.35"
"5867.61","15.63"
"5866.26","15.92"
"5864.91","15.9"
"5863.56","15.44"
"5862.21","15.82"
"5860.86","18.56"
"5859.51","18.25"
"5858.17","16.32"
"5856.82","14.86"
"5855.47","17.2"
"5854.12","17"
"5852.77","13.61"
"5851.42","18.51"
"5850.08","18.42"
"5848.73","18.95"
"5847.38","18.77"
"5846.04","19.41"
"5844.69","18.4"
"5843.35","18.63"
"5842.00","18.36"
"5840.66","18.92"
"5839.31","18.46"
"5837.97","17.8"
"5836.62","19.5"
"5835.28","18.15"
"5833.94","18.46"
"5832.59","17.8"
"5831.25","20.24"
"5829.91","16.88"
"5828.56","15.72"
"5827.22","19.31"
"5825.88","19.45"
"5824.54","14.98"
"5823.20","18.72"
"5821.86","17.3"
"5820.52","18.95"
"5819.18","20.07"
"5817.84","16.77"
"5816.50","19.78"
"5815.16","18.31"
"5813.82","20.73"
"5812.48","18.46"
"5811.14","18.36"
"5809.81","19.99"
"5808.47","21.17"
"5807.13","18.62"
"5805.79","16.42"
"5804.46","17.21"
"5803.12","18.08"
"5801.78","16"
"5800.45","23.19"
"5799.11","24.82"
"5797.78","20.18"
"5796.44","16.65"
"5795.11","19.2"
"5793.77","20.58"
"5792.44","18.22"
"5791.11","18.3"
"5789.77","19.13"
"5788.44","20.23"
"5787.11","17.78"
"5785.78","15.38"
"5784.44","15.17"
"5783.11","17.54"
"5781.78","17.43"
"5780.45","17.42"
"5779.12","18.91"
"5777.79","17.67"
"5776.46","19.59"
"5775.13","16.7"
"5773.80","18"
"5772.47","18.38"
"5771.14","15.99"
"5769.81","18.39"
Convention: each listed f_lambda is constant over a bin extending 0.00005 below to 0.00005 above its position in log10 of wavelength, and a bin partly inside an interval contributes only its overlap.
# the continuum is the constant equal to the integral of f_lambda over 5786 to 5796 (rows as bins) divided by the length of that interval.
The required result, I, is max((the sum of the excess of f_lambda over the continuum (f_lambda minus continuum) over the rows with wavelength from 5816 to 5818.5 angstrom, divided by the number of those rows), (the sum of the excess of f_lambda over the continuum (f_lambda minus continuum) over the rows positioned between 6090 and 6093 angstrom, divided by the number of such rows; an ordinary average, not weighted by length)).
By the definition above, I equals -0.58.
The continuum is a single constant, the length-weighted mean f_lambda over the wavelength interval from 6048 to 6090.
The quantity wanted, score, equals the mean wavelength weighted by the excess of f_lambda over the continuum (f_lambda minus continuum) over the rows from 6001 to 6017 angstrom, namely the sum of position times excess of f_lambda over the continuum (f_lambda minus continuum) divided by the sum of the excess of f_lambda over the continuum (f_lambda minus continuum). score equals 6008.2 angstrom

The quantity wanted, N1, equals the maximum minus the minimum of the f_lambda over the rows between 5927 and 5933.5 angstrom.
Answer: 1.7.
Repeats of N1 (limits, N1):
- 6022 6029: 1.7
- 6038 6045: 2.3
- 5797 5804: 8.8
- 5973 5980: 3.7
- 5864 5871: 1.7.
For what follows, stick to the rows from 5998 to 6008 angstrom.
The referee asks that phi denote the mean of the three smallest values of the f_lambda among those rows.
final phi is 16.7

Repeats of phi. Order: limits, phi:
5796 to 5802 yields 17.6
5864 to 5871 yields 15.8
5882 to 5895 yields 5.7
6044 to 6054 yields 18.9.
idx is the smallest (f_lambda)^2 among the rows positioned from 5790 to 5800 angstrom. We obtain 277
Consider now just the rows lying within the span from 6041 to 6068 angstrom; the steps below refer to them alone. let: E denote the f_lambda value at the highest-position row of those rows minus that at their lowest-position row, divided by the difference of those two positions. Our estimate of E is 0.120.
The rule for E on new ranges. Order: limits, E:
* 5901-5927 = 0.003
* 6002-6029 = 0.070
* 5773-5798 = 0.091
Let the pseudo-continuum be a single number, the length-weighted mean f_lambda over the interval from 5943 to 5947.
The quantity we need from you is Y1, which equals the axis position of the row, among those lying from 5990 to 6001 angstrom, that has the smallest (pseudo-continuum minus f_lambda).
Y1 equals 5991.86 angstrom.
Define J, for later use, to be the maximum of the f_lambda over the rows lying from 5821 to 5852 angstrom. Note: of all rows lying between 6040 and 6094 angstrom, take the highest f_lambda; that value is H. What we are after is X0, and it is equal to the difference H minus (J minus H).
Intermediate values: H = 21.33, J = 20.24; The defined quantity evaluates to 22.4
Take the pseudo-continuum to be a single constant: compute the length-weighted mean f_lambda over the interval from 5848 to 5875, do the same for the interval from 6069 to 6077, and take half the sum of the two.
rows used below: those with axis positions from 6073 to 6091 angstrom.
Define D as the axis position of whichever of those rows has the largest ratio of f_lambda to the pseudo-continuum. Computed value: 6086.42 angstrom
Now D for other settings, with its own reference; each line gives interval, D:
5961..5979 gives 5976.70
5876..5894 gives 5882.50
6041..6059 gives 6047.30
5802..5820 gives 5808.47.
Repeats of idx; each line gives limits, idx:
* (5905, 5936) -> 214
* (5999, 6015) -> 262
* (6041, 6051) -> 336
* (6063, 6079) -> 292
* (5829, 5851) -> 285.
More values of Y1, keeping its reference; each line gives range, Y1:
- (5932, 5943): 5936.93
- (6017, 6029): 6023.68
